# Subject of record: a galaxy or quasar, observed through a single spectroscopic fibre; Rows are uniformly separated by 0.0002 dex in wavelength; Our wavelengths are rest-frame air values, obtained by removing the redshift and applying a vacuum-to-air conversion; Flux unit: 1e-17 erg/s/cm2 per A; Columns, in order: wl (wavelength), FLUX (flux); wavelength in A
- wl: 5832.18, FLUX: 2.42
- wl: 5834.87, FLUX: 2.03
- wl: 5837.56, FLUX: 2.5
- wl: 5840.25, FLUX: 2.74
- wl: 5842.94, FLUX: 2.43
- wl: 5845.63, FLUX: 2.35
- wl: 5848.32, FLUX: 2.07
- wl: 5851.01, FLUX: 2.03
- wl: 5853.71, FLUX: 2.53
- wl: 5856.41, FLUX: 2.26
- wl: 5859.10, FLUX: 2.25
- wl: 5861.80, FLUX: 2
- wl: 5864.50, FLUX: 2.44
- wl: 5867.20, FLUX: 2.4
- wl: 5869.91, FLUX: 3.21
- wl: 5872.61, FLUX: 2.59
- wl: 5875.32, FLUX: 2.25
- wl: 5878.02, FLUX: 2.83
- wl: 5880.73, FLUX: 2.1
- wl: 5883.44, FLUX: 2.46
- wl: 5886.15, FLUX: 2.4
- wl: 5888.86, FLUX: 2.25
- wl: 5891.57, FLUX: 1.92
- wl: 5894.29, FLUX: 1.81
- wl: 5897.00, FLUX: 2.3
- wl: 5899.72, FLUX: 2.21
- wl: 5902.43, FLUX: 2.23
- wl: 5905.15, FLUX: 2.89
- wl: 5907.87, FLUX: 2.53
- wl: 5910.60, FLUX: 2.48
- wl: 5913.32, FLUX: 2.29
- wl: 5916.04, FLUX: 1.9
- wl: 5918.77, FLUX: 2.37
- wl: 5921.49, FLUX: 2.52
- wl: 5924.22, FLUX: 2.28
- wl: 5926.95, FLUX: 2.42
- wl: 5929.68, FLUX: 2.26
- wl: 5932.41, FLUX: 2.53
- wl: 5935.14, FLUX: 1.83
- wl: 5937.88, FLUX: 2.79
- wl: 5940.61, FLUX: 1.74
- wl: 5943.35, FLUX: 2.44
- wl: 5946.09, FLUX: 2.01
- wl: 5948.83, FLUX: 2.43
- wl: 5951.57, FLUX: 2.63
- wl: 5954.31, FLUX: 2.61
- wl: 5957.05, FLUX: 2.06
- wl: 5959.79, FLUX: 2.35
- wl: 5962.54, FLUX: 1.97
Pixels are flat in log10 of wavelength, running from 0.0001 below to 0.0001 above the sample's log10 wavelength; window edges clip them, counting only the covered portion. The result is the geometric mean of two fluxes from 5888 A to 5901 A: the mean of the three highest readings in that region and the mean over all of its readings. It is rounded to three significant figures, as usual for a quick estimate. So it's 2.17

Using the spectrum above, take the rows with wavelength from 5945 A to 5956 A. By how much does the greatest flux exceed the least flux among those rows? 0.62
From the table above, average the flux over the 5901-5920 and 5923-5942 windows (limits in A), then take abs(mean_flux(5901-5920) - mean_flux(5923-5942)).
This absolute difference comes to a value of 0.12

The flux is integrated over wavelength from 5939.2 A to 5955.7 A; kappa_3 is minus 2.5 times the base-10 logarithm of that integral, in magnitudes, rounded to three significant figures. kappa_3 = -3.95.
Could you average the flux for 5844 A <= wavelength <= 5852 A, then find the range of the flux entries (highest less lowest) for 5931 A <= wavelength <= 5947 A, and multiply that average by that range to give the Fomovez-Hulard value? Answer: 2.3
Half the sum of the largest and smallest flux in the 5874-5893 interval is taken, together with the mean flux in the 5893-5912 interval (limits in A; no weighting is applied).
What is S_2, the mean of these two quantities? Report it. 2.36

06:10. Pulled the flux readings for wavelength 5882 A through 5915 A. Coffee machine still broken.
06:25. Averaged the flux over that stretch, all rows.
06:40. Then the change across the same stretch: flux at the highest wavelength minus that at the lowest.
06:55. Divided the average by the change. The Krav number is -14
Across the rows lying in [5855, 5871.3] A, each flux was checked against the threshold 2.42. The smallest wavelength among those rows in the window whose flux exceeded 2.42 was 5864.50 A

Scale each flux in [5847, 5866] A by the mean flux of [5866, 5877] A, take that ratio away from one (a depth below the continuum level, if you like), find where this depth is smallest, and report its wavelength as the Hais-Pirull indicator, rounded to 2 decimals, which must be 5853.71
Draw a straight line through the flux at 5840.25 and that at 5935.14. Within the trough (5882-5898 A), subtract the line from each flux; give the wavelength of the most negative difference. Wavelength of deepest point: 5894.29 A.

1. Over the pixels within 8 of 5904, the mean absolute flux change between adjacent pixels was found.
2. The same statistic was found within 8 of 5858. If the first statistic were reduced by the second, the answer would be -0.06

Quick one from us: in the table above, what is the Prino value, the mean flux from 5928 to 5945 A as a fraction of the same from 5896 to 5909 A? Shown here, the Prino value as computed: 0.93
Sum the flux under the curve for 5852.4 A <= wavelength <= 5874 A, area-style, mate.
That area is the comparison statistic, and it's 53.1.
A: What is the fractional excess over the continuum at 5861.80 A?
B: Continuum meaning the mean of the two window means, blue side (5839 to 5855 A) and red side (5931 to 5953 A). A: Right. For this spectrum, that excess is -0.14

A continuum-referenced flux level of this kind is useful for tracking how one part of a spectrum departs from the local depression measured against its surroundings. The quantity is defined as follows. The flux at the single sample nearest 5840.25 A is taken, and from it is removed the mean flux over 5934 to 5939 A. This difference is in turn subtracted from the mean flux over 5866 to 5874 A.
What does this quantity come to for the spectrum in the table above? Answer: 2.30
